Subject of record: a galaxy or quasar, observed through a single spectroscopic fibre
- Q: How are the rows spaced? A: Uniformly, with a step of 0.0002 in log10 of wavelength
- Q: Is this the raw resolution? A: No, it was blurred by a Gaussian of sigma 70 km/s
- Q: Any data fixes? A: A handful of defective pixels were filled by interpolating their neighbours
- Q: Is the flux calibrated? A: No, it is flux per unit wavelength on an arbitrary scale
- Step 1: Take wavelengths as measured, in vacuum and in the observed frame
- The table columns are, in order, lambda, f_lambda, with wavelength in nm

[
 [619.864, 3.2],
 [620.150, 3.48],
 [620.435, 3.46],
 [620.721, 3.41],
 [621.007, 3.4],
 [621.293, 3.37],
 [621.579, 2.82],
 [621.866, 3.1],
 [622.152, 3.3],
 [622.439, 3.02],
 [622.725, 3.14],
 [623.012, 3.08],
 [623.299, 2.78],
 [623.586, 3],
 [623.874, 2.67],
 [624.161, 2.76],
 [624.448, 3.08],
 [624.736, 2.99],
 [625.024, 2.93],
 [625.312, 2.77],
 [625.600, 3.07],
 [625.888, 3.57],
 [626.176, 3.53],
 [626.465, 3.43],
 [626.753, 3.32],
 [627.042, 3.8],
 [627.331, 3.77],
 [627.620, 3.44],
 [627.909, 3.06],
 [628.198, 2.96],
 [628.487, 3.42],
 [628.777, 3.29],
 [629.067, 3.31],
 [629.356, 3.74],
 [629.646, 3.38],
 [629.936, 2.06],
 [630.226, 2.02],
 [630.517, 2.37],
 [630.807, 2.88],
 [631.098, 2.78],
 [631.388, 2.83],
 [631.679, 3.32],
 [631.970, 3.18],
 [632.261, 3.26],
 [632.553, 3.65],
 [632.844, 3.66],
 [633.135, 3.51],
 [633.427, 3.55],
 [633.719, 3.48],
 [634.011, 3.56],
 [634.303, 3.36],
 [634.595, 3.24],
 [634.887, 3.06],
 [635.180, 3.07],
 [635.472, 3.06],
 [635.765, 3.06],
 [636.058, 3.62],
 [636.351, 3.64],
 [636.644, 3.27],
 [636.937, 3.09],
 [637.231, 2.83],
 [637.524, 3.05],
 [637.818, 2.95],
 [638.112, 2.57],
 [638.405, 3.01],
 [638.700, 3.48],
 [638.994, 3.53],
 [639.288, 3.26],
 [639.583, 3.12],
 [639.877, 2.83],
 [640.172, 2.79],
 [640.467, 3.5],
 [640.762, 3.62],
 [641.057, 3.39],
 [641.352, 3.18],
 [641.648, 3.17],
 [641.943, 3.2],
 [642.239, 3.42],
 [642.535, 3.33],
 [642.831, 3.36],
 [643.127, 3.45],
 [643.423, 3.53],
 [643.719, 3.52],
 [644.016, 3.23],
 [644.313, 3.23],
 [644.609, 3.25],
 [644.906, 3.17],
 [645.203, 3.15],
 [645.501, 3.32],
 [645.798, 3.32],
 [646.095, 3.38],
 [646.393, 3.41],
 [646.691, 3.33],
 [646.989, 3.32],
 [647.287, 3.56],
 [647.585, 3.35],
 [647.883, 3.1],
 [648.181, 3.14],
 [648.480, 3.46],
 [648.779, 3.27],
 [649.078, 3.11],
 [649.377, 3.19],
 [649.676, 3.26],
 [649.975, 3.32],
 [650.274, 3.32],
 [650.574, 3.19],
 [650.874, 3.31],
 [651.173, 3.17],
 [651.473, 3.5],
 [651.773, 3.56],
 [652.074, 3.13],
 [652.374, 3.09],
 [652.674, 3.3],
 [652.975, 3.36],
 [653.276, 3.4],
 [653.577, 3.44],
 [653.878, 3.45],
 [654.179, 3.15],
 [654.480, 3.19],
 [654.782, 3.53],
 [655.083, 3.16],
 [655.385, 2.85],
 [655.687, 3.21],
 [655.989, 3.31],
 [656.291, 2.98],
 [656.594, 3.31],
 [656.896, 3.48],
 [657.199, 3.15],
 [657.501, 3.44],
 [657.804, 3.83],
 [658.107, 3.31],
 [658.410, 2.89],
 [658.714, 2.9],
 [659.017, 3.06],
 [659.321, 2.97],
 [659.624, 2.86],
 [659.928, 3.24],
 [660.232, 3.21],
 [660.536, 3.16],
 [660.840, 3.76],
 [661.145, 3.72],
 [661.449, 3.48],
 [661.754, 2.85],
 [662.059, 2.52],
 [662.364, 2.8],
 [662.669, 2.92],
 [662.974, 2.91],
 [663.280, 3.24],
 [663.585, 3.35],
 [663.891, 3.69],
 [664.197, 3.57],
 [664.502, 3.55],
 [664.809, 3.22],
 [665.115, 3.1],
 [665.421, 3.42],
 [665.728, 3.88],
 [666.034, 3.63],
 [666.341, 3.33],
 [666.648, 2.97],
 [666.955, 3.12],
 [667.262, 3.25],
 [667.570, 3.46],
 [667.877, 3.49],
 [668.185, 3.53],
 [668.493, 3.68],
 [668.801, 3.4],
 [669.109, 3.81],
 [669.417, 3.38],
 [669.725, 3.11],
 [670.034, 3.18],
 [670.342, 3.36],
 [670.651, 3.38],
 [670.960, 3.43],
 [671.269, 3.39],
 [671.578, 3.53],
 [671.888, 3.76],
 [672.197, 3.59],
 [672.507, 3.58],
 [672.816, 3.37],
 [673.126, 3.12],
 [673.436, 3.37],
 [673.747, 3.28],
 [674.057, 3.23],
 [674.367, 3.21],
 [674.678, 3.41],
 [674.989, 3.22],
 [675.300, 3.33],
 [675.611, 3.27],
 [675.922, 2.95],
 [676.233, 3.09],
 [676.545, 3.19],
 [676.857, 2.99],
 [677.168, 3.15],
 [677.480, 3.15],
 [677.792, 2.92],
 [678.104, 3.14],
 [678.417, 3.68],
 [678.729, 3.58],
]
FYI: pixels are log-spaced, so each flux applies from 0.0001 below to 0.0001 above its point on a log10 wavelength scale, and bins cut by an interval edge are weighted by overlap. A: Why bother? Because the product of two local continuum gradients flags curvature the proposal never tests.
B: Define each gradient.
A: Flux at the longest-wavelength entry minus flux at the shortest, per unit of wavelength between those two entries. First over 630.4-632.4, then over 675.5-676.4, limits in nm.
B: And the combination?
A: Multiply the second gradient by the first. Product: -0.15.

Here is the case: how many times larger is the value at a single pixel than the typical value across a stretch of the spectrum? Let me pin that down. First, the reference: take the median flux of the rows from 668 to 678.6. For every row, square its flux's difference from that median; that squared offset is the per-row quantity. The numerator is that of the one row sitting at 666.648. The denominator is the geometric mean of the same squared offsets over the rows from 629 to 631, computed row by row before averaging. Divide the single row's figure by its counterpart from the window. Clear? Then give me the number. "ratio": 1.3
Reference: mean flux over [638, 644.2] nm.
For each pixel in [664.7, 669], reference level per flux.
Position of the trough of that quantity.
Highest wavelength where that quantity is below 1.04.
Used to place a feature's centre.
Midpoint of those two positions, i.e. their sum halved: 667.26 nm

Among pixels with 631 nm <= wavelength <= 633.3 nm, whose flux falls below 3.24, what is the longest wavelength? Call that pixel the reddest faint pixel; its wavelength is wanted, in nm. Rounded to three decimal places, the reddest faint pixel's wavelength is 631.970 nm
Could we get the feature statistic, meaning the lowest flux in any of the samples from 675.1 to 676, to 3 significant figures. 2.95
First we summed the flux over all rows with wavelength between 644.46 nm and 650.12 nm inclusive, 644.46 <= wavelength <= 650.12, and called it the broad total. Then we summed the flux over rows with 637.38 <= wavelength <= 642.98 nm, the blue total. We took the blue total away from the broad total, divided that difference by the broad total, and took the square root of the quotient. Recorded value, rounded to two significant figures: 0.16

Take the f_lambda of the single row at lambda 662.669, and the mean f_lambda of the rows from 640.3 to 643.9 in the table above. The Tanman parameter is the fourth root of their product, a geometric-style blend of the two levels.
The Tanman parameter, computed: 1.77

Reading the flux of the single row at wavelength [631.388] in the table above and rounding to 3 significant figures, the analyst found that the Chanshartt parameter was 2.83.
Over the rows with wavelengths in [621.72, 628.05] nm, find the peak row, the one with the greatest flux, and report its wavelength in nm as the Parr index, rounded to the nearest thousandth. 627.042 nm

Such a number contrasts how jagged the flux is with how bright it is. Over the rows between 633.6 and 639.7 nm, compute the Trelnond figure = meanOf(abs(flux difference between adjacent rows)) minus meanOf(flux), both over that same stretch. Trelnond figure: -3.00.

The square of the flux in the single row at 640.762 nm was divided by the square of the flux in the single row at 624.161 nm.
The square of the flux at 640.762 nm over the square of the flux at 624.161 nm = 1.72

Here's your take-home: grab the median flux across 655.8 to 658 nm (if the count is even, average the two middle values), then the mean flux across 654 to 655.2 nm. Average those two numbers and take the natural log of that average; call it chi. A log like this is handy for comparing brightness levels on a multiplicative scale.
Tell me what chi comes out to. 1.19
